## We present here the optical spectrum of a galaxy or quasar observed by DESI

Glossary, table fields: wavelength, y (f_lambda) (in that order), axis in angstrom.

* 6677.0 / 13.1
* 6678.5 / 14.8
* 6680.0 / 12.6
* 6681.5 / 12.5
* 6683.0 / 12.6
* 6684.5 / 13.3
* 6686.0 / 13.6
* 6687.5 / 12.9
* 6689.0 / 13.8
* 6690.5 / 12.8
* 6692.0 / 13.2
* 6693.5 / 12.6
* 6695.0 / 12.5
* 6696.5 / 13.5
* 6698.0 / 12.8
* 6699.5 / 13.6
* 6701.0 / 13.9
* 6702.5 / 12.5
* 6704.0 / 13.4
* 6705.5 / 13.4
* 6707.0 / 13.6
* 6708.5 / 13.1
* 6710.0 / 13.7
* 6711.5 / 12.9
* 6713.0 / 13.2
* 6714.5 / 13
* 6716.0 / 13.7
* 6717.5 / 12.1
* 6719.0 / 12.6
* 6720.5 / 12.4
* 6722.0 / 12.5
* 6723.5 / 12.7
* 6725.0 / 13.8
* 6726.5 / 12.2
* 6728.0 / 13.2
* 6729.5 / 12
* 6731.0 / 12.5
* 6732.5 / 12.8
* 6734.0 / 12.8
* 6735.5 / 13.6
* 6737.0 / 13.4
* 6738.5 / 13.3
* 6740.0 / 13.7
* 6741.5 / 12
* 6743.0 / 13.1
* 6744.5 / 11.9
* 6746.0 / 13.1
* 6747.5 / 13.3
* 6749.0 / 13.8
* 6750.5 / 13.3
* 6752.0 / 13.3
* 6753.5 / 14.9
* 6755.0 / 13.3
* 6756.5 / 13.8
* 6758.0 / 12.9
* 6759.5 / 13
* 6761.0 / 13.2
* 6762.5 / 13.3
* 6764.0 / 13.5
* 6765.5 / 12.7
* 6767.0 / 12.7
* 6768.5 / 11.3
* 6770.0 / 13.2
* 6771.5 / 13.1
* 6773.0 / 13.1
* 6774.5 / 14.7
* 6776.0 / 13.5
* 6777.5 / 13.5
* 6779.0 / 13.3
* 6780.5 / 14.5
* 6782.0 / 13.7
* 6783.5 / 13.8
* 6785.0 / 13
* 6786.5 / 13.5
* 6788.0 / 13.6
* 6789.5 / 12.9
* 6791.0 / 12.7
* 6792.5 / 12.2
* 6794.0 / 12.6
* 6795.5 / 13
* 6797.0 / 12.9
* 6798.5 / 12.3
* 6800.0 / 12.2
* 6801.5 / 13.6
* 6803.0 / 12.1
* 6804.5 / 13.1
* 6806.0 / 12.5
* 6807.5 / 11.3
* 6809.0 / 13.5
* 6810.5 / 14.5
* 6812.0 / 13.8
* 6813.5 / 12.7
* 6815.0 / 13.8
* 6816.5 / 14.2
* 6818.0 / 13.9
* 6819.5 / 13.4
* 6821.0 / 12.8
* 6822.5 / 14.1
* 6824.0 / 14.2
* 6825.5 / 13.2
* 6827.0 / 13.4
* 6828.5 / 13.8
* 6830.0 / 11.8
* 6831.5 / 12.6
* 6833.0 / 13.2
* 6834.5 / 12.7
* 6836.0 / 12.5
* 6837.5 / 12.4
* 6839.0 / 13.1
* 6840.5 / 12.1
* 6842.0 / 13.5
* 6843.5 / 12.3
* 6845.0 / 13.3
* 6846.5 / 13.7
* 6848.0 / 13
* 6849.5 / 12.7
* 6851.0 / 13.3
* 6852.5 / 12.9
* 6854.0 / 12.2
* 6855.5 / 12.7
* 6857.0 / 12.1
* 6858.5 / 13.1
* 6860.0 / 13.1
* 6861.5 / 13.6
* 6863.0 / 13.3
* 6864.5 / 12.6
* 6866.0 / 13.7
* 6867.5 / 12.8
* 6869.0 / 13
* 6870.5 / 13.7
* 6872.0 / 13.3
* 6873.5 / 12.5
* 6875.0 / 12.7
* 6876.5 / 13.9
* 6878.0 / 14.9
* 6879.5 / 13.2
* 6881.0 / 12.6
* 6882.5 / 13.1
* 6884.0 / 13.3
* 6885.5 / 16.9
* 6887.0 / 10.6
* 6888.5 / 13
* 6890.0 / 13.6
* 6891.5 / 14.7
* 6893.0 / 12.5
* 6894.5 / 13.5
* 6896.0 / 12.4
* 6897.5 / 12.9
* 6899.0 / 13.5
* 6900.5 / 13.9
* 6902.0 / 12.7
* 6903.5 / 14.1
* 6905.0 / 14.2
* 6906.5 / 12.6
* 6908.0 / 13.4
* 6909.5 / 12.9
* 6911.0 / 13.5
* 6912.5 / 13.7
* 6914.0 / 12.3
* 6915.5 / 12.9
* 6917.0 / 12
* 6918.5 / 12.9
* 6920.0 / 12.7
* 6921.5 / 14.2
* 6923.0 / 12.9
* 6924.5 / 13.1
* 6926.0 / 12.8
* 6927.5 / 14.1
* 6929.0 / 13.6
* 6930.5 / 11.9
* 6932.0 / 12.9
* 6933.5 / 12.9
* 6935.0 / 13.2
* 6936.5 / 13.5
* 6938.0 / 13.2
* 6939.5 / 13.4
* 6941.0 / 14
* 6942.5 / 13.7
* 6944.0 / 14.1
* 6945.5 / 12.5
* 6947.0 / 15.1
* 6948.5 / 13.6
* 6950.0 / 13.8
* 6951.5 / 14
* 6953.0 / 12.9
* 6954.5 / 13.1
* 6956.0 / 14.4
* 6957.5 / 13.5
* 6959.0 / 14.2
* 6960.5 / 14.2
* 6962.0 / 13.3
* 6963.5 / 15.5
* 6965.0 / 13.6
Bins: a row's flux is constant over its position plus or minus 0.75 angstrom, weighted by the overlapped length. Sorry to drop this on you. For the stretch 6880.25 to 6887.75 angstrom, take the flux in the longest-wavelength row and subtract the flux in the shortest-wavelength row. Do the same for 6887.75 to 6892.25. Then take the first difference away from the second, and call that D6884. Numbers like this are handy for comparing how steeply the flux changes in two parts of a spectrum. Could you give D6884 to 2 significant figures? 3.7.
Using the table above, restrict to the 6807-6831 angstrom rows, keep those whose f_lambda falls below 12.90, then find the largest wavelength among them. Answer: 6830.0 angstrom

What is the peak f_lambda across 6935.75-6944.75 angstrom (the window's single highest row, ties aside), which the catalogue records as 14.1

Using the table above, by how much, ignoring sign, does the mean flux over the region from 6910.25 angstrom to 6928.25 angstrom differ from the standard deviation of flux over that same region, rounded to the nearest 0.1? 12.4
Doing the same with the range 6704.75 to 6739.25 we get 12.4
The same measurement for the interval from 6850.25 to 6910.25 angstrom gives 12.3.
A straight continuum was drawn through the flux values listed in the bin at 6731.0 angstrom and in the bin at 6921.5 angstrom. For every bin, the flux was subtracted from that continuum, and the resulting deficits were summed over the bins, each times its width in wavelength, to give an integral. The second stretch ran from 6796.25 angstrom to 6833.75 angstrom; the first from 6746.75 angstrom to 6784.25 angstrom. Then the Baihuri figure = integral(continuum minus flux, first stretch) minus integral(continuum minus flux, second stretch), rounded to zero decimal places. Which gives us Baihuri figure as -25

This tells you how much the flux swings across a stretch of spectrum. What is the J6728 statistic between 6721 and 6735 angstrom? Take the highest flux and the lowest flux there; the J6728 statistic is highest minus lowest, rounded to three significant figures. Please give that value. 1.80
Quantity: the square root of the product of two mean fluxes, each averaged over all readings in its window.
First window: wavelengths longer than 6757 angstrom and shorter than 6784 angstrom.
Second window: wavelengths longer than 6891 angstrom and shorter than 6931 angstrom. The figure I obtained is 13.23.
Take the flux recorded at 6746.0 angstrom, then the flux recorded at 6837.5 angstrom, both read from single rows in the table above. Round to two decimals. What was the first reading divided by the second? 1.06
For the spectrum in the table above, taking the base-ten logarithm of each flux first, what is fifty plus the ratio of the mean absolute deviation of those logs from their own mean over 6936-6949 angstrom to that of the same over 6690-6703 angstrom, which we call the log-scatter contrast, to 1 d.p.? 51.0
